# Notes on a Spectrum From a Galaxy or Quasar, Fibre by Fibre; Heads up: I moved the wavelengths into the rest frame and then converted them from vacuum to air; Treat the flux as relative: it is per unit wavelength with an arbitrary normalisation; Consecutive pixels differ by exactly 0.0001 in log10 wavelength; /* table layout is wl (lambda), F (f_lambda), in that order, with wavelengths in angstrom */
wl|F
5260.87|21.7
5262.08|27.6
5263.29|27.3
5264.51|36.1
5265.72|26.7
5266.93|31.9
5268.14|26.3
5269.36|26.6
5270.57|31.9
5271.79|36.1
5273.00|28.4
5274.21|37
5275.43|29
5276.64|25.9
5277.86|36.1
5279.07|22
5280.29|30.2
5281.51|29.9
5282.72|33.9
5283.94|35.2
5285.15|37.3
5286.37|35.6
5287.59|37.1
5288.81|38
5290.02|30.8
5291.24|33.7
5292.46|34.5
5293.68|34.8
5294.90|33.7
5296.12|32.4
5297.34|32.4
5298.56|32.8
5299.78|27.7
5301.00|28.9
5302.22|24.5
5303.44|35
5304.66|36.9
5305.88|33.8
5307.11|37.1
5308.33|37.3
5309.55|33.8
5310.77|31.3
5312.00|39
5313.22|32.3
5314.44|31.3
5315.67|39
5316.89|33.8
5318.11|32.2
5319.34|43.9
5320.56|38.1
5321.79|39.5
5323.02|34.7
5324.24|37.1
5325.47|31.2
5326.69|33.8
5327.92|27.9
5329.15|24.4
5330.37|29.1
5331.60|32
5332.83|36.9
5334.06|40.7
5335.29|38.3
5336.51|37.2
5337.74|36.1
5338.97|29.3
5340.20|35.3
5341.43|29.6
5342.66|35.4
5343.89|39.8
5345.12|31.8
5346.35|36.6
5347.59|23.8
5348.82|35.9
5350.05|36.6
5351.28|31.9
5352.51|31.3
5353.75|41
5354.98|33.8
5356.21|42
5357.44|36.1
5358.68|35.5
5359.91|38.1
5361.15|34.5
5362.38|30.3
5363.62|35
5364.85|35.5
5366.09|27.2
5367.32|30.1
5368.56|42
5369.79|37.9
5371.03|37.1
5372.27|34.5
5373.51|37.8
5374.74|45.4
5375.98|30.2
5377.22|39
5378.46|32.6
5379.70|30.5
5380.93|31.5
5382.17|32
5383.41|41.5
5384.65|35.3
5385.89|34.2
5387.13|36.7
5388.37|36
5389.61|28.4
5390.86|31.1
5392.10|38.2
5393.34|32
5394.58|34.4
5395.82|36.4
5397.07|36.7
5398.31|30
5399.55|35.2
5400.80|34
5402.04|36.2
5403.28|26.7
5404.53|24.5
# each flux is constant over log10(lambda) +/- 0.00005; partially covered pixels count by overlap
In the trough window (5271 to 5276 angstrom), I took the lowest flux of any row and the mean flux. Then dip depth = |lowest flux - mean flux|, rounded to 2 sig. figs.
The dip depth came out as 4.2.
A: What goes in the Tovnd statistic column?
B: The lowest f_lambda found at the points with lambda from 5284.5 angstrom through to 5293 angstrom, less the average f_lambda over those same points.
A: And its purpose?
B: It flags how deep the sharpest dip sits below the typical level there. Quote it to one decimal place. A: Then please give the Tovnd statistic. -4.5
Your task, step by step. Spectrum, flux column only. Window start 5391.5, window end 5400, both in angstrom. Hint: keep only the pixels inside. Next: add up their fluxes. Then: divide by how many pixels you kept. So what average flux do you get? 34.7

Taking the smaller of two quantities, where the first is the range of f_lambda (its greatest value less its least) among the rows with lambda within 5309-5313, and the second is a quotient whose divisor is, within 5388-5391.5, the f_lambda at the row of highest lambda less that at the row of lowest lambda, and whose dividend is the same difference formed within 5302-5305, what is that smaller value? -2.5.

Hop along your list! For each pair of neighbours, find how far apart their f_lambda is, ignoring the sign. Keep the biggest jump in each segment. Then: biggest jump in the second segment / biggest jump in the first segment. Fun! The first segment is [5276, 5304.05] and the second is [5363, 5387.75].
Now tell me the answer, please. 1.08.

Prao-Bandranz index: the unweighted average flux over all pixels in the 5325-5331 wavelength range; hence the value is 29.3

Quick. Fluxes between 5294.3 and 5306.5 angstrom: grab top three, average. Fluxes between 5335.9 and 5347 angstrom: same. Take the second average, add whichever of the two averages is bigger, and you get 75.7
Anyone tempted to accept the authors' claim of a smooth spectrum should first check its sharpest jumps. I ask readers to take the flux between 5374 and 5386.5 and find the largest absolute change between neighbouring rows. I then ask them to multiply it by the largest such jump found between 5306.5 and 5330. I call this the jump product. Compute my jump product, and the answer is 178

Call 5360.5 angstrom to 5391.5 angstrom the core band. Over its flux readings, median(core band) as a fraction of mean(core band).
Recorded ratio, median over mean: 1.00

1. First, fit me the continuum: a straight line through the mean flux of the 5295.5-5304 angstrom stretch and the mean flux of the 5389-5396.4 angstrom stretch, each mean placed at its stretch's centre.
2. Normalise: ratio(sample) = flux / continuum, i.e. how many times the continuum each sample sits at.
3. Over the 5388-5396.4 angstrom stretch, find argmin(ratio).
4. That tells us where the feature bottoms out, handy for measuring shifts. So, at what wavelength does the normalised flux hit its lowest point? 5389.61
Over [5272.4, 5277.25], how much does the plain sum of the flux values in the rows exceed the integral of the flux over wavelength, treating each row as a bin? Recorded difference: -26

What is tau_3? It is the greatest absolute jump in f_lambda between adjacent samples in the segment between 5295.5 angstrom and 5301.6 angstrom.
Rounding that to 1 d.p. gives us 5.1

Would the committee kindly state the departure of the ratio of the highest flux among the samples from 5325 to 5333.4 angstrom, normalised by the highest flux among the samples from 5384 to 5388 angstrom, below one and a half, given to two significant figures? 0.49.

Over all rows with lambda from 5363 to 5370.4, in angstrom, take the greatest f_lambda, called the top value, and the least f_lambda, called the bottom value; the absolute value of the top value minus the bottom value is 15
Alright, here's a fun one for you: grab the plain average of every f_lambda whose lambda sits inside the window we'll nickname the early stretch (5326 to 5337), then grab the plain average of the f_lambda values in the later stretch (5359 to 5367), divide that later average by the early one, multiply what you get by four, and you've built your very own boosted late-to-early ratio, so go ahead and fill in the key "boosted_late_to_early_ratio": 4.01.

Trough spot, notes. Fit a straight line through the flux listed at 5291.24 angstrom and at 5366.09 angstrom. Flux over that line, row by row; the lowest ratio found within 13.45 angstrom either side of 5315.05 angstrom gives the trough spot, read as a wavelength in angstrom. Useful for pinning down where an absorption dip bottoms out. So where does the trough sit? 5302.22 angstrom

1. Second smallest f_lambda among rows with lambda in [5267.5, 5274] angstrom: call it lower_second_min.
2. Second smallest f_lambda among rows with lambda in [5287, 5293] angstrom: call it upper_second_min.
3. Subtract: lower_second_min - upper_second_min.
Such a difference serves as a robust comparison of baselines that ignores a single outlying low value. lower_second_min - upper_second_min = -7.1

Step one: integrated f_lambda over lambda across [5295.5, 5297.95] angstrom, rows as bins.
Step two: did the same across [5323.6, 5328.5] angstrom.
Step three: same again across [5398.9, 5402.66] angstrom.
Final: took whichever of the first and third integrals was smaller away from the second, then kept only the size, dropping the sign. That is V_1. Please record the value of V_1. 80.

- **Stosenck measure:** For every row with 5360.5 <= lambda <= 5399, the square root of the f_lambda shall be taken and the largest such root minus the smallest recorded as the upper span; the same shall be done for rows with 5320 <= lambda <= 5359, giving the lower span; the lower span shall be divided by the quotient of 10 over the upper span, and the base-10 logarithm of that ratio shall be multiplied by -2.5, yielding 1.5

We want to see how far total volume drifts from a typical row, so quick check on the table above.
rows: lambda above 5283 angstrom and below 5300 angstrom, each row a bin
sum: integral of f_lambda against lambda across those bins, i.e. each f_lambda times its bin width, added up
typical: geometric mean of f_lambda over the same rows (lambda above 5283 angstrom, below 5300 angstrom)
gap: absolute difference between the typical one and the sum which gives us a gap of 546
